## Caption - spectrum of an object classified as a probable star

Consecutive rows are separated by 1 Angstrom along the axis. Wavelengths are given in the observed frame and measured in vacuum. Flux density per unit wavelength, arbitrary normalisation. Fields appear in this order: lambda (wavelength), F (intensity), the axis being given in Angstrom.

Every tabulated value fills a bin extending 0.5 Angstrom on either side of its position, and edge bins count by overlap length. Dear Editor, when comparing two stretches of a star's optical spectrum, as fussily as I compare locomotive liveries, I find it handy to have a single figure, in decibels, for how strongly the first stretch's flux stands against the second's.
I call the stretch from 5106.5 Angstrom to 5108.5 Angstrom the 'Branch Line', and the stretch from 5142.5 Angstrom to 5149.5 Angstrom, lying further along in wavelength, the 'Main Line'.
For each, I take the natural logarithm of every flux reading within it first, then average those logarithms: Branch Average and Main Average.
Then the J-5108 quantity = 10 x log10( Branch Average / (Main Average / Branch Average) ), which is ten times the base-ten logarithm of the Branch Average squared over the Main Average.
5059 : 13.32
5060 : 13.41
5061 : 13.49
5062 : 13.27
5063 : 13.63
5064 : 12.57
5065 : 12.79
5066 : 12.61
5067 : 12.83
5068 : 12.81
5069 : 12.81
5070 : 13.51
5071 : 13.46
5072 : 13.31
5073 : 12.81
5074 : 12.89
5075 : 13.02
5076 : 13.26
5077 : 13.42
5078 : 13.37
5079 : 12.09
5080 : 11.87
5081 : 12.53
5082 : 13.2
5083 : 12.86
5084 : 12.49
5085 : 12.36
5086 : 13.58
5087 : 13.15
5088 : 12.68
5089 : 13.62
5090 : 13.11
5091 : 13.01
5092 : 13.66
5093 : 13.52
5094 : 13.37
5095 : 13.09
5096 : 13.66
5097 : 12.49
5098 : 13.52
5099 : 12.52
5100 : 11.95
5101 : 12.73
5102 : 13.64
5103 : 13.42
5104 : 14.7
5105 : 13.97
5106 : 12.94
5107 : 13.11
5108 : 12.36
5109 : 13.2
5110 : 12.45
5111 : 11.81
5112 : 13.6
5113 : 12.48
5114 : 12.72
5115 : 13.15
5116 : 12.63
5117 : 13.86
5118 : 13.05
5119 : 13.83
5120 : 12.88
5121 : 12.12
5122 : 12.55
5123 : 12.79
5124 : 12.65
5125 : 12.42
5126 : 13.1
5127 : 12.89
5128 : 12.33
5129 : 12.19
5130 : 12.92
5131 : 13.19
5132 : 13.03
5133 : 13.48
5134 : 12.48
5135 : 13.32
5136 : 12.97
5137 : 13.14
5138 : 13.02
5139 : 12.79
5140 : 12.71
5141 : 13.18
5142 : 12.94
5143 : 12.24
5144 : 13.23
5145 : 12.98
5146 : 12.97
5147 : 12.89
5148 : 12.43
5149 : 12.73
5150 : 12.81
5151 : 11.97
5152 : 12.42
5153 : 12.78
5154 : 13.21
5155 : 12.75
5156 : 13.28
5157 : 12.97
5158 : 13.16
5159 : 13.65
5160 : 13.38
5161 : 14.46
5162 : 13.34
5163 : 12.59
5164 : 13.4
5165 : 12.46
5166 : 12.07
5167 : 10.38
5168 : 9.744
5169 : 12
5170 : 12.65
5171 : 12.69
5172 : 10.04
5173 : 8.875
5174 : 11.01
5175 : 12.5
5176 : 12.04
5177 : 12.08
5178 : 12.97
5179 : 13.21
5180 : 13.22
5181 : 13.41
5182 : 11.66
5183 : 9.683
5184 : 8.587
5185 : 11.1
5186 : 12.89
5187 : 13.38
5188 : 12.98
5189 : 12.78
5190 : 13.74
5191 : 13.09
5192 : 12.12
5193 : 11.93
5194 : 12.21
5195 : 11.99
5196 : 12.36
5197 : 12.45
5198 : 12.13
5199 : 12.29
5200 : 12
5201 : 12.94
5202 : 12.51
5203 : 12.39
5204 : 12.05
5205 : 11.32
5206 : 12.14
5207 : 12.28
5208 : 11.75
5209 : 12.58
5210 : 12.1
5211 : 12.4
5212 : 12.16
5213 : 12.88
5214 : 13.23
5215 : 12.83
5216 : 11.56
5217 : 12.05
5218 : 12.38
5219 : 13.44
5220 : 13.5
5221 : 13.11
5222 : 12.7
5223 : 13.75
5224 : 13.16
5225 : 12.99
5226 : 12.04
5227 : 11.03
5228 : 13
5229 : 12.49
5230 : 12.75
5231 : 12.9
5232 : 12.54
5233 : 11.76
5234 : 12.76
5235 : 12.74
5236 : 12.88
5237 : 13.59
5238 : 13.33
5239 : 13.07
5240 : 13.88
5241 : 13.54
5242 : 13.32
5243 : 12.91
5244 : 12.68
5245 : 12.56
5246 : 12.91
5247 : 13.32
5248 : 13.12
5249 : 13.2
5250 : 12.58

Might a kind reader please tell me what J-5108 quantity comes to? 4.05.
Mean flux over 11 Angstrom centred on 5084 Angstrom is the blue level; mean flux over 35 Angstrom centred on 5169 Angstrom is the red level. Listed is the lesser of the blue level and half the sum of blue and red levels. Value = 12.5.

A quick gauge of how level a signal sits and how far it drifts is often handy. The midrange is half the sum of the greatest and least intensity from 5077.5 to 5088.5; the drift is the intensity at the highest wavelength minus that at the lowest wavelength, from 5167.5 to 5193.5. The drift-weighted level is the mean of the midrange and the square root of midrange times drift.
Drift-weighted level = 9.00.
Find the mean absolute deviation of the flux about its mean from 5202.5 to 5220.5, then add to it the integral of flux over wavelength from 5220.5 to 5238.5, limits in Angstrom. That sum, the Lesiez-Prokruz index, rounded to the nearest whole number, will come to 230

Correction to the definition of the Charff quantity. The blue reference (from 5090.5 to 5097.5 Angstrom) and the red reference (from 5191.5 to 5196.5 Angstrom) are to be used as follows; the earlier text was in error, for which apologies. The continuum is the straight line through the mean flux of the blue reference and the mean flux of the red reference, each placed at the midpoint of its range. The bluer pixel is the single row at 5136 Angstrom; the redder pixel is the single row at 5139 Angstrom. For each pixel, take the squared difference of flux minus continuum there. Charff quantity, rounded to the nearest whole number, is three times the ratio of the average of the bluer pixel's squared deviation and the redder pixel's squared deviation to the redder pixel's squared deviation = 30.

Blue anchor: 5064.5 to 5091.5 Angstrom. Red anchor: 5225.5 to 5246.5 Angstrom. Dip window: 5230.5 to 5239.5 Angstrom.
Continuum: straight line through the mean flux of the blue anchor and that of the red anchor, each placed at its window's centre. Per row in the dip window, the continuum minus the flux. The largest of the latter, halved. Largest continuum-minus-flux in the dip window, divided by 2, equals 0.52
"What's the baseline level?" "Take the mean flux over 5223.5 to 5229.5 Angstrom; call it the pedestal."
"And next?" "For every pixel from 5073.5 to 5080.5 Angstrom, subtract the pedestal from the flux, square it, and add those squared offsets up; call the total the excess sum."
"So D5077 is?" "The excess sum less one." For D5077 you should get 2.4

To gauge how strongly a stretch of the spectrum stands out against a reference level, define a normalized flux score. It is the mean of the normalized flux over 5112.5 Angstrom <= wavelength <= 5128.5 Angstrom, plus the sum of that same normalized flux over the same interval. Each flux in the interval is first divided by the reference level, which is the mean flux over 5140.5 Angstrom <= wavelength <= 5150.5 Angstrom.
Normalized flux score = 17.0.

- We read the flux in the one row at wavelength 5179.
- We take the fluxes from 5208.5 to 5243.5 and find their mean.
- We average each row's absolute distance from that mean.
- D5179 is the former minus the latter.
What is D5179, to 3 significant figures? 12.7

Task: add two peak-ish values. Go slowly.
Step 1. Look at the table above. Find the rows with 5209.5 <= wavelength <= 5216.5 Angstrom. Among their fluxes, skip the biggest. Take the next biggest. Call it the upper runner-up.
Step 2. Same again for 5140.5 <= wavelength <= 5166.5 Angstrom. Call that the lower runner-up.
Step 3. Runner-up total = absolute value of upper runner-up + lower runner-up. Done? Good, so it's 26.5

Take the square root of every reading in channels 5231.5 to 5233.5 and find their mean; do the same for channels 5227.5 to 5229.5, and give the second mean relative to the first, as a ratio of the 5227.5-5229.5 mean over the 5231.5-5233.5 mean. 1.02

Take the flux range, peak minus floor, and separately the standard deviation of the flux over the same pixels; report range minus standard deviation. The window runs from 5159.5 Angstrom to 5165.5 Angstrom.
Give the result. 1.3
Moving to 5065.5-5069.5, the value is 0.1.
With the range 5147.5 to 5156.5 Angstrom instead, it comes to 0.9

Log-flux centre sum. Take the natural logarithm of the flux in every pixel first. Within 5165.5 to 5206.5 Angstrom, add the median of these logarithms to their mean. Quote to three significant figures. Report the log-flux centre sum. 4.98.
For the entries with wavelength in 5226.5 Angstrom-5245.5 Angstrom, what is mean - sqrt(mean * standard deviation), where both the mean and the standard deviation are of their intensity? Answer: 10.0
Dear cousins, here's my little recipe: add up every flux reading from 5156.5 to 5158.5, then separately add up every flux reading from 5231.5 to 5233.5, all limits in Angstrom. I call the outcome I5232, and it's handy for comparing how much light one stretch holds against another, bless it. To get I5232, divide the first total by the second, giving 1.08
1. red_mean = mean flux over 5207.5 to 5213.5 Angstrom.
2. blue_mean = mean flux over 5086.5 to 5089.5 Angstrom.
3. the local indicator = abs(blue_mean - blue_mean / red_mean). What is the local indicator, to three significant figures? 12.1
